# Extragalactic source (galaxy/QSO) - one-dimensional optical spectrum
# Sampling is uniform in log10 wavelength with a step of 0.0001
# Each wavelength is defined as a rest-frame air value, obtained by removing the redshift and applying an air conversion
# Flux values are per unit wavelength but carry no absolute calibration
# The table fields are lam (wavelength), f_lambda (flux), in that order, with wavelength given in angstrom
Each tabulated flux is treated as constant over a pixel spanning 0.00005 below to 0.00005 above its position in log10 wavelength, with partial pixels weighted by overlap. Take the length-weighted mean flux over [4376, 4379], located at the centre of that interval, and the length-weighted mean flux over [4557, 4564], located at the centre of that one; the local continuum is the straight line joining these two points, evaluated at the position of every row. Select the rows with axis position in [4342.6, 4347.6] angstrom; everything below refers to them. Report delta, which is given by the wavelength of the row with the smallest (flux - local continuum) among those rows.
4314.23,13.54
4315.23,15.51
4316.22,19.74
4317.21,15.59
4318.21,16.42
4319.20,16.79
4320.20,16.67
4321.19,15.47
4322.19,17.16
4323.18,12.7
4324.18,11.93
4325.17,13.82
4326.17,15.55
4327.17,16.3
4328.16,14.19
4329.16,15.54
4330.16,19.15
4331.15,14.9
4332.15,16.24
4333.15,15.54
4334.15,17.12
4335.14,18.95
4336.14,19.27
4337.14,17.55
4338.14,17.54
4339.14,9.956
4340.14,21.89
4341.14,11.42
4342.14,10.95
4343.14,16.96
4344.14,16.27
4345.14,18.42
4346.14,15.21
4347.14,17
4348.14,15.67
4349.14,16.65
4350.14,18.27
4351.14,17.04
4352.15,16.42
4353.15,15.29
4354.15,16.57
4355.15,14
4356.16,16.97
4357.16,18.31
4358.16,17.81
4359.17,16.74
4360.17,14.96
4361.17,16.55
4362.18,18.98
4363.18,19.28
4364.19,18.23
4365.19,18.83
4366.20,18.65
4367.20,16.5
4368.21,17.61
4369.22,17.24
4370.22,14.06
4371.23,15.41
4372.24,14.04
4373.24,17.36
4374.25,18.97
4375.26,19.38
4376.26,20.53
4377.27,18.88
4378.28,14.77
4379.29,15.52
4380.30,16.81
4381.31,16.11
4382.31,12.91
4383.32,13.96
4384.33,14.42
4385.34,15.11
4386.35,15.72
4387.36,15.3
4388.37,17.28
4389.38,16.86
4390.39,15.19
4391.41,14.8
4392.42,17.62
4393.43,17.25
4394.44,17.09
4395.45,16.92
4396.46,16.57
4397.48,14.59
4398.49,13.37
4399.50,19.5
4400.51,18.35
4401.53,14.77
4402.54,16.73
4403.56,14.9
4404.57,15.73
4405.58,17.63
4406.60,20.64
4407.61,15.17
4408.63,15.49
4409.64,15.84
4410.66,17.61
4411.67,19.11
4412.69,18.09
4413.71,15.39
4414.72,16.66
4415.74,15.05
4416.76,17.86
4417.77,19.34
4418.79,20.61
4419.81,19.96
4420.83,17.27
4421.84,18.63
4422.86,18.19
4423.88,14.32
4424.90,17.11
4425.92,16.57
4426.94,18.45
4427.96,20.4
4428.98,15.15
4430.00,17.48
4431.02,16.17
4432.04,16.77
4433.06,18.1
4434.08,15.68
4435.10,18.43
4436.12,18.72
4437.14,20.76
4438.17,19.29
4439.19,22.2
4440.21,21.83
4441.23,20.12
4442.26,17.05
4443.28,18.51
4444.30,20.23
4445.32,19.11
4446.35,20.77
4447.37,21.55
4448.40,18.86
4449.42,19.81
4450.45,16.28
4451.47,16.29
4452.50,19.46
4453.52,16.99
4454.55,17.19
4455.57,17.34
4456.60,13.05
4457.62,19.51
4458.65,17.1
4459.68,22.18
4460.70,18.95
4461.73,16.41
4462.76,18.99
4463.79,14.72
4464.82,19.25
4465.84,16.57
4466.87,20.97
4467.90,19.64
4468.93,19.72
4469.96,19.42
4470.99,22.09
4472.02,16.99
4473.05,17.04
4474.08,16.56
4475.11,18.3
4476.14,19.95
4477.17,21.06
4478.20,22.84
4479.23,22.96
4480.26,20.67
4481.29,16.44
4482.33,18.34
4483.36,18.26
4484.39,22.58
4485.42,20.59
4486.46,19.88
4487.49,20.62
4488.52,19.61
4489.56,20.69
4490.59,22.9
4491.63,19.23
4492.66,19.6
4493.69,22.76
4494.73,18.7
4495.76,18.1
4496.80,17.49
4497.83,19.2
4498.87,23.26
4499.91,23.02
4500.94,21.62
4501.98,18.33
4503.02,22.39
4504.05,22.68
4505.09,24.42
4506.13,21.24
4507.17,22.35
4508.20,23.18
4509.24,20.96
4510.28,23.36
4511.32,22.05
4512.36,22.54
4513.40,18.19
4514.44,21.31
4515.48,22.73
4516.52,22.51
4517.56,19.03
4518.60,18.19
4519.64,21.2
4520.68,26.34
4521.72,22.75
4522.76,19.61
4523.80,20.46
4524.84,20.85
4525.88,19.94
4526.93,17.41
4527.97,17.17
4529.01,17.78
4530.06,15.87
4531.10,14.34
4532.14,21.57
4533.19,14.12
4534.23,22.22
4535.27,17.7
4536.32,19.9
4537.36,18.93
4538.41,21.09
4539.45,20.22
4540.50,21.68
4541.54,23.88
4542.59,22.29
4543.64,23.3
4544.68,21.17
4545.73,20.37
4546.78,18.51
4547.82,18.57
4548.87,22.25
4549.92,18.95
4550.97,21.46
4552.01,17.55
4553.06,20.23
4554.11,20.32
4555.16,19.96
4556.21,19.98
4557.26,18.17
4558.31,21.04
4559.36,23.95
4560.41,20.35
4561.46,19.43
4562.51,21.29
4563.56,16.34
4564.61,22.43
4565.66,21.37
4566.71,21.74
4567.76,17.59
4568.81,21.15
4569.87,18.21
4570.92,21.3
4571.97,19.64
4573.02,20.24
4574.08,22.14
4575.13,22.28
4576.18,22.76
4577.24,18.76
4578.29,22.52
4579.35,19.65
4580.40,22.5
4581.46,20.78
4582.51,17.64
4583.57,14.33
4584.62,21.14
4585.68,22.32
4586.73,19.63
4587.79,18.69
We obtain 4346.14 angstrom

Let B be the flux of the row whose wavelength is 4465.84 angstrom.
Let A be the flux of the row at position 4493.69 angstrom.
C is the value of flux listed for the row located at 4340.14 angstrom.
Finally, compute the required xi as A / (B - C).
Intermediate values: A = 22.76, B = 16.57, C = 21.89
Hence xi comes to -4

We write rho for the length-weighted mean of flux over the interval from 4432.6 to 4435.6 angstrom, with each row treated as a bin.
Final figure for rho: 17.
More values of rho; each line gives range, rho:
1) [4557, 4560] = 21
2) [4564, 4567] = 22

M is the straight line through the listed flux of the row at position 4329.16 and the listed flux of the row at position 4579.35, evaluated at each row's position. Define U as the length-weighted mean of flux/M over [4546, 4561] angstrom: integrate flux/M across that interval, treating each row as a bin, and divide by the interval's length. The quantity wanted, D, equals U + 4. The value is 5.04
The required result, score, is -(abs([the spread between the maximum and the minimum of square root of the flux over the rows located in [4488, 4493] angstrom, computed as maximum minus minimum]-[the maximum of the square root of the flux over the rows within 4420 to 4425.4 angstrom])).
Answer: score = -3.92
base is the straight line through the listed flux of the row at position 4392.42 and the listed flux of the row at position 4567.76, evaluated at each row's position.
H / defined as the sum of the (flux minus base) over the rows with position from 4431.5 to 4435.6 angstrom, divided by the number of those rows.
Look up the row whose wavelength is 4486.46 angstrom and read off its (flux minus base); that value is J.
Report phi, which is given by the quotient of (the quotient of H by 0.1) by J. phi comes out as -1.6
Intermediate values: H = -0.4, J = 2.3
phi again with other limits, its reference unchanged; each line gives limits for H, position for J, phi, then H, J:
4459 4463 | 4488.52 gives 7.6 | 1.5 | 2.0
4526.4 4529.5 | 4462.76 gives -1.0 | -0.1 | 1.4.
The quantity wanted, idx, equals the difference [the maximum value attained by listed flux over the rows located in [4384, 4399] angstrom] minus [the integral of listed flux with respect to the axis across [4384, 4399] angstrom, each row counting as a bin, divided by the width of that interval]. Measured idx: 1.7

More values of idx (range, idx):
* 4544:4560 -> 3.8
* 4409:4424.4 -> 3.0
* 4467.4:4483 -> 3.5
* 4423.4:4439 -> 3.1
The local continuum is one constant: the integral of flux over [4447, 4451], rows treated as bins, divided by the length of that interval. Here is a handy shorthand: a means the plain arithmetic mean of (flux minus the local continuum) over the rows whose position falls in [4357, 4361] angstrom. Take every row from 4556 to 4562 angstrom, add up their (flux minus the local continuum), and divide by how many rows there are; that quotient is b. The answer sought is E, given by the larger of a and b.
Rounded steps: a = -2.0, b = 1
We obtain 1.5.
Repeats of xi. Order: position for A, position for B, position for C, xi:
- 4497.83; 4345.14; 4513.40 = 83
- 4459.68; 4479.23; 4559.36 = -22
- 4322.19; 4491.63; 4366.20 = 30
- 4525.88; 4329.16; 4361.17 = -20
